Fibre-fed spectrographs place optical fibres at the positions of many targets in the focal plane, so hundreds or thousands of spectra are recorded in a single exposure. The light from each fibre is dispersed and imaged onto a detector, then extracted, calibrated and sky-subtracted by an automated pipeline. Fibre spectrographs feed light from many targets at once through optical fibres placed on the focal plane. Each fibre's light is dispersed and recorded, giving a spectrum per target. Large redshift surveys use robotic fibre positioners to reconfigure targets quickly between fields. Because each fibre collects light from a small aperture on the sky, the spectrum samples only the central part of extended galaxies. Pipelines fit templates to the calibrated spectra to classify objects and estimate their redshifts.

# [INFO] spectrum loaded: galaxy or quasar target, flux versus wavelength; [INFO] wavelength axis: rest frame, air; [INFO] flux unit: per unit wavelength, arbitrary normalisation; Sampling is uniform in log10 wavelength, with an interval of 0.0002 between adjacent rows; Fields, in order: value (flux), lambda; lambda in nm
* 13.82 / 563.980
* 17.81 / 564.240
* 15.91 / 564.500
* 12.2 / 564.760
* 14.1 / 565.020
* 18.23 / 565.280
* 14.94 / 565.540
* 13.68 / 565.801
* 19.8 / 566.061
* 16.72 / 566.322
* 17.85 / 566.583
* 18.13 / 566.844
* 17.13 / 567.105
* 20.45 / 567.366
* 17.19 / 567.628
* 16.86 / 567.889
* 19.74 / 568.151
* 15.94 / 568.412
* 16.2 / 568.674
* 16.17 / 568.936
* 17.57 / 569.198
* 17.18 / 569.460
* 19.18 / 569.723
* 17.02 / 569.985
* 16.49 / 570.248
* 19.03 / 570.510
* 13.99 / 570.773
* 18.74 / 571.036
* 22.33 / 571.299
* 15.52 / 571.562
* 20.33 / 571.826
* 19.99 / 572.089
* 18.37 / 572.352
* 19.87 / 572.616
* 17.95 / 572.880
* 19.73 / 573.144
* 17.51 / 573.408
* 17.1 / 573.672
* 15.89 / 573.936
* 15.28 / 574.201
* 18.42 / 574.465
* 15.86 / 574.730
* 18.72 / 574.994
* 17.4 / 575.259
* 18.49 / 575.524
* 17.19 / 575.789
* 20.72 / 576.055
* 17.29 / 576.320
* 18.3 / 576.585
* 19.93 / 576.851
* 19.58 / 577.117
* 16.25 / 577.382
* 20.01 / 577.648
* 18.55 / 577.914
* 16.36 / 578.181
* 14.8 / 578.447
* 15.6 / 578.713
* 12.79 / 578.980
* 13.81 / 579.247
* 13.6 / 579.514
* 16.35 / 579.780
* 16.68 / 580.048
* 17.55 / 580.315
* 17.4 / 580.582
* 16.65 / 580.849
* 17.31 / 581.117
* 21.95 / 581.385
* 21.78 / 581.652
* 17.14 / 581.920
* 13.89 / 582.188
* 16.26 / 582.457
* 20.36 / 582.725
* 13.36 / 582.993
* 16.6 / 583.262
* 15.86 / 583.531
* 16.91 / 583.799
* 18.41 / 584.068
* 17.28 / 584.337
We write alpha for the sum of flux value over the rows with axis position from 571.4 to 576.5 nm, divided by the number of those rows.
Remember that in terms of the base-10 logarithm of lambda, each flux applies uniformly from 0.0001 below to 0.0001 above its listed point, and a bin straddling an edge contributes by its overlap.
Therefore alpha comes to 18.0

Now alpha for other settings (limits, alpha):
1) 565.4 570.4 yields 17.3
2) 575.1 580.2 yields 17.0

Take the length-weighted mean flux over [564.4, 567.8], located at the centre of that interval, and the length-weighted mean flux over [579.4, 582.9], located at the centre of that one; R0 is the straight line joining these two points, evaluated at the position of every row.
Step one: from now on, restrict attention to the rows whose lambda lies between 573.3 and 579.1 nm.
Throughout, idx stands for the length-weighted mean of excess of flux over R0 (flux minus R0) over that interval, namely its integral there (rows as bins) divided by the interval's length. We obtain 0.2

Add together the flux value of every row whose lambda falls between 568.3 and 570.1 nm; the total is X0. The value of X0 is 119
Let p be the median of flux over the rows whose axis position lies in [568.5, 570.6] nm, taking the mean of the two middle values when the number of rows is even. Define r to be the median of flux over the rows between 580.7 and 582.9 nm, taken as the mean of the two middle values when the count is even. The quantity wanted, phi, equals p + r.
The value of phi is 34.3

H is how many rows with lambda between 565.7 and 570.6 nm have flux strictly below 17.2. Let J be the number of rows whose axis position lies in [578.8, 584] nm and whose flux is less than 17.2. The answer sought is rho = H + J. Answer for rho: 24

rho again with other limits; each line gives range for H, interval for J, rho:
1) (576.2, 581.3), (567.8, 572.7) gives 19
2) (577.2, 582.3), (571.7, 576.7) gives 17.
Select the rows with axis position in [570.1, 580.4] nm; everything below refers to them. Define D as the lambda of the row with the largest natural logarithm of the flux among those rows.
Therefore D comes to 571.299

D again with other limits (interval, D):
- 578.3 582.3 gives 581.385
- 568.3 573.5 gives 571.299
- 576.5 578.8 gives 577.648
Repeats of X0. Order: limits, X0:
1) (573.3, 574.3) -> 66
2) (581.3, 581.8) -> 44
